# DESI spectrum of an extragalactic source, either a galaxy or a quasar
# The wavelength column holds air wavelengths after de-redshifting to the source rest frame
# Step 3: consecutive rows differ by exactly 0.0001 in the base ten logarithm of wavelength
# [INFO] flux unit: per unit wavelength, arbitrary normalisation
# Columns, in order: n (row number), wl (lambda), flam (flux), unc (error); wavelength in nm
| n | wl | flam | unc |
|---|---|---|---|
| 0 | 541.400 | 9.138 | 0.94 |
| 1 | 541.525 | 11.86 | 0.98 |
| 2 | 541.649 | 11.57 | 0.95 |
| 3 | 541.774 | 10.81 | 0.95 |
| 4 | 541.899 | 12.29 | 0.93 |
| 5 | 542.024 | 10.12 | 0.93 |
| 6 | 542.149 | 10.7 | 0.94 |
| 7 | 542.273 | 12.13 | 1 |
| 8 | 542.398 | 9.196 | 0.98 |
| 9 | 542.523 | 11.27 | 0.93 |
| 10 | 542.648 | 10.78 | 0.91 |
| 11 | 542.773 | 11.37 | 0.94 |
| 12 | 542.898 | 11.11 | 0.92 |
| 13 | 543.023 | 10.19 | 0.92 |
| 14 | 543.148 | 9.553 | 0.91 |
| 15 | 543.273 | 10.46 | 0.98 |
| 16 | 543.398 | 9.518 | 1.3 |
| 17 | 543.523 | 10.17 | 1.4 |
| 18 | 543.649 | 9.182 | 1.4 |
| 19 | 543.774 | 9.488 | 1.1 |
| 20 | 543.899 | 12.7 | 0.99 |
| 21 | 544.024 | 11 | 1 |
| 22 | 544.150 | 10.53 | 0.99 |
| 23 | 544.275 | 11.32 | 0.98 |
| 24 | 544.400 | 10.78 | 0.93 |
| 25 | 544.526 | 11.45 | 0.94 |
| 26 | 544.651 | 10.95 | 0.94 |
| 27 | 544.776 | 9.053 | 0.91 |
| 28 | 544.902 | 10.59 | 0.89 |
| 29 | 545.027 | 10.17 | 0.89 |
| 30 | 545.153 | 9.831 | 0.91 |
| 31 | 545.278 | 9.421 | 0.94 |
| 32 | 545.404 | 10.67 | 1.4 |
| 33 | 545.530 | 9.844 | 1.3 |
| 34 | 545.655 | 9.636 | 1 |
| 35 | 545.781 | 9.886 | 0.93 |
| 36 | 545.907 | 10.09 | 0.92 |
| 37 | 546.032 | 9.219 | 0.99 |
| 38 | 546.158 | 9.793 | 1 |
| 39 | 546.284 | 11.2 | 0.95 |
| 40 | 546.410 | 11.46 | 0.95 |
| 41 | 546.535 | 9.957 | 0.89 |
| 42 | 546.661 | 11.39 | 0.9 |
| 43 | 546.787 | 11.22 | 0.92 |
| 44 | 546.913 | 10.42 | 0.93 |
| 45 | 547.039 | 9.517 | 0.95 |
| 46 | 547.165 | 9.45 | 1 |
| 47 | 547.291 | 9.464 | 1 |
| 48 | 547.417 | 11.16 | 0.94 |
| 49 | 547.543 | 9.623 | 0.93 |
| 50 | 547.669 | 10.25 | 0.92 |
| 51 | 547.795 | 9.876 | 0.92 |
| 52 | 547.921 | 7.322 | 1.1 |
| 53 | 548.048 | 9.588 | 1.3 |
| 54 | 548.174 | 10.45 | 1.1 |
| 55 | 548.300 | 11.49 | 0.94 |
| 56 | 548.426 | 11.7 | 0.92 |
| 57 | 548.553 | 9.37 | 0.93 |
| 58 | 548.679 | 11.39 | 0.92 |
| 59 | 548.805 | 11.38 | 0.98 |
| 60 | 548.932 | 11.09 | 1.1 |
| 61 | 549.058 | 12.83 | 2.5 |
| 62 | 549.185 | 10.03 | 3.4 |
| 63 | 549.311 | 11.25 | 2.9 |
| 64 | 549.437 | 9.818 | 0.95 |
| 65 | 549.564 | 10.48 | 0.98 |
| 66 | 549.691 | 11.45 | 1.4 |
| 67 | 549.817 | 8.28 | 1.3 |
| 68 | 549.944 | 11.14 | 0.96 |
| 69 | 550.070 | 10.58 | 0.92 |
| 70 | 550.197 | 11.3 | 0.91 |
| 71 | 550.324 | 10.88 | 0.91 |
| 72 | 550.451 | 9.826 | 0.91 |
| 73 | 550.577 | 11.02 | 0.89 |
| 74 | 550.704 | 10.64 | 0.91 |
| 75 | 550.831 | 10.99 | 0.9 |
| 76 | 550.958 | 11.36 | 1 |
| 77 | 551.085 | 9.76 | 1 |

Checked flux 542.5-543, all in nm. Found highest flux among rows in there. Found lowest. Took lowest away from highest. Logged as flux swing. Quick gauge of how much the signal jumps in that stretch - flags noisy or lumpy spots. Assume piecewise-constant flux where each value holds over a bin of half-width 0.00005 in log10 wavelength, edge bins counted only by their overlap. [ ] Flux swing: 0.6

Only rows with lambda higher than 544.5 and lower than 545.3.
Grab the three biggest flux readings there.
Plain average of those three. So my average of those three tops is 11.0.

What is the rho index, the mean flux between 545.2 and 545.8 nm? 9.9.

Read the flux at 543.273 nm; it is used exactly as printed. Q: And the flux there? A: 10.46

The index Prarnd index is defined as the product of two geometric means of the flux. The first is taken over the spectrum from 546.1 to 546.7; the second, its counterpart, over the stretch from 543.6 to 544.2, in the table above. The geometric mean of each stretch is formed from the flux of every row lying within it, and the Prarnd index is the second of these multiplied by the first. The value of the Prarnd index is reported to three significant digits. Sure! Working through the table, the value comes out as 113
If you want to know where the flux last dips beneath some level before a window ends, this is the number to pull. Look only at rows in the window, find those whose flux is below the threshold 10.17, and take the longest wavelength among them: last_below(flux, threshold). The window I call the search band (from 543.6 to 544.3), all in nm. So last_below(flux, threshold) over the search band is 543.774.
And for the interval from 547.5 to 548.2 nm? 548.048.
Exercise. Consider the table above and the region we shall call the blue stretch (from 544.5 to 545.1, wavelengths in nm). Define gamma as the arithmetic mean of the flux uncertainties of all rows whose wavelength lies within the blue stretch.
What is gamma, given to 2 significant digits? 0.91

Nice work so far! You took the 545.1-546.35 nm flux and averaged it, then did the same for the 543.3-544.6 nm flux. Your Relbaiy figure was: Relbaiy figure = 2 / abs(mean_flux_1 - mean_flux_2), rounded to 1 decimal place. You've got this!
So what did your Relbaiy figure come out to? 3.1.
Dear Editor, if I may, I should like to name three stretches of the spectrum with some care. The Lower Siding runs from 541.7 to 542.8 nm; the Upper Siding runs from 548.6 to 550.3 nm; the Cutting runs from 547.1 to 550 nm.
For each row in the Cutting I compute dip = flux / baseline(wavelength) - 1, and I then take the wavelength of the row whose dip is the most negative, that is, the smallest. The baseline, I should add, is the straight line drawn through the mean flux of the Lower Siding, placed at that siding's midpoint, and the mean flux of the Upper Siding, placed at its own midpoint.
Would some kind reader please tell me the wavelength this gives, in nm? 547.921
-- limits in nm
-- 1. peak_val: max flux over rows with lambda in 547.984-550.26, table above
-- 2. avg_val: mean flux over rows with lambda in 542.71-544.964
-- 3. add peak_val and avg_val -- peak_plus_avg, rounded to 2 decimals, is 23.35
